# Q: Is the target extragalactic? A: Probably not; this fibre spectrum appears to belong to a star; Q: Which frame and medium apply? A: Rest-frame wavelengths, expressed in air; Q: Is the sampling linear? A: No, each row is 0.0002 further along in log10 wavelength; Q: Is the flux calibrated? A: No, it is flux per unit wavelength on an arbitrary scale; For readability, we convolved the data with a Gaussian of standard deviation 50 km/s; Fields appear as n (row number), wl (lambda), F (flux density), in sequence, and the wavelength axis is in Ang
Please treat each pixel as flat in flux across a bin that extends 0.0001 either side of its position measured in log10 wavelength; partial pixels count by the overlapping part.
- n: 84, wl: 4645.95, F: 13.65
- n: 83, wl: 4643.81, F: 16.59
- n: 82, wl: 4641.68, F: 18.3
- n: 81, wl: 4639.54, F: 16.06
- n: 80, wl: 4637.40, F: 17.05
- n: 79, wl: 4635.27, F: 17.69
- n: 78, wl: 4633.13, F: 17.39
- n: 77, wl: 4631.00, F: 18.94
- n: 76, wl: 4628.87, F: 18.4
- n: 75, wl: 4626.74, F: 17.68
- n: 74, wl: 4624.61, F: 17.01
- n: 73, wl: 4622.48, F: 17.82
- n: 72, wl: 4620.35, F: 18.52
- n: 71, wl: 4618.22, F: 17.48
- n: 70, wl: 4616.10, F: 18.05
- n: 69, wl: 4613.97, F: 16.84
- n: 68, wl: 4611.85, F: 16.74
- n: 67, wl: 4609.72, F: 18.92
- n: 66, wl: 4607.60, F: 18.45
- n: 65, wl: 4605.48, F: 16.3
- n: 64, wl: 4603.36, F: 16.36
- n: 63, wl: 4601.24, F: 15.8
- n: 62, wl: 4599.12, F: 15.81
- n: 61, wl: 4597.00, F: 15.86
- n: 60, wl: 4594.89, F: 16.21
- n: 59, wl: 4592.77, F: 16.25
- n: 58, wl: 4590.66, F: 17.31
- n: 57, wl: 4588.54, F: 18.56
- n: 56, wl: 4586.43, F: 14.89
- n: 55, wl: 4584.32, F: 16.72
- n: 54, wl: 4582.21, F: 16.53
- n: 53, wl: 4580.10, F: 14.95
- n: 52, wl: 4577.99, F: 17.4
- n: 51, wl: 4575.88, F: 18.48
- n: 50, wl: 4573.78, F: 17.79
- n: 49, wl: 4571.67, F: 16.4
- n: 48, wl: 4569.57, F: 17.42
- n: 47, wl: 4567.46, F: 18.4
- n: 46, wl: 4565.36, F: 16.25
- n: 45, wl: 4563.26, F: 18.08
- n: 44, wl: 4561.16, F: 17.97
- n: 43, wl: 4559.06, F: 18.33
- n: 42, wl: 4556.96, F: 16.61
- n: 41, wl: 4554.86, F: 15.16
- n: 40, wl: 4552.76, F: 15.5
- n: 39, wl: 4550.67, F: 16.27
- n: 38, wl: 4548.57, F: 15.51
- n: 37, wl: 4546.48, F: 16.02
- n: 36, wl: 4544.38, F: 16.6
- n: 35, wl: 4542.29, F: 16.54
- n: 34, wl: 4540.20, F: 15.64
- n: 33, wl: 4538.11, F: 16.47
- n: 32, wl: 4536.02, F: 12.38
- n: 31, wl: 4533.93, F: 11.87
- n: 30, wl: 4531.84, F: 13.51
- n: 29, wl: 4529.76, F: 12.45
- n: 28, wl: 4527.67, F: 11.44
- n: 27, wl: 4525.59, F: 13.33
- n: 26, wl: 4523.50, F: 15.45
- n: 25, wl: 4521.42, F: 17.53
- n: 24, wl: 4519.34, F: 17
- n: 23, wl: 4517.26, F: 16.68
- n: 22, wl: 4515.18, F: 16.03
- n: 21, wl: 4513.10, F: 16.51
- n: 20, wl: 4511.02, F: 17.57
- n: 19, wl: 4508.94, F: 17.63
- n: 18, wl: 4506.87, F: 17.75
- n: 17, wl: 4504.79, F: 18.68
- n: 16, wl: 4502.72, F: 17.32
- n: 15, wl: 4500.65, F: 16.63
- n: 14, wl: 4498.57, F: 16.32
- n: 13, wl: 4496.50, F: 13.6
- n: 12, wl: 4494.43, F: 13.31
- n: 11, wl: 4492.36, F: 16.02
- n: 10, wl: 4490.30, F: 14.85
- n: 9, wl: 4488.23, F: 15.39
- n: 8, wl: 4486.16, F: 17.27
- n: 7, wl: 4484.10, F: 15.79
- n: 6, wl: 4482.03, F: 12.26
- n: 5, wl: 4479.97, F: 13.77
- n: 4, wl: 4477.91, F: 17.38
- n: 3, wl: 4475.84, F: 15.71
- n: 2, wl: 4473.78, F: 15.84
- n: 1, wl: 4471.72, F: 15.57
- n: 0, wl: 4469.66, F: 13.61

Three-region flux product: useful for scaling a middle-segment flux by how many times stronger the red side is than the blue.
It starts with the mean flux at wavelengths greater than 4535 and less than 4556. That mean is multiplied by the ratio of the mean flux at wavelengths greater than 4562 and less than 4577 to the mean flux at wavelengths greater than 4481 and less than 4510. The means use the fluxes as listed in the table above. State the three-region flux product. 17.2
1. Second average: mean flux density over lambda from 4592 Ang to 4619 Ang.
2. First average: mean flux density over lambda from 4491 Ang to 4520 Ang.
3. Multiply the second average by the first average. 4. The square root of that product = 16.7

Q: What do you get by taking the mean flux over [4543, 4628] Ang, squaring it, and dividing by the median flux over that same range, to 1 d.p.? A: 17.1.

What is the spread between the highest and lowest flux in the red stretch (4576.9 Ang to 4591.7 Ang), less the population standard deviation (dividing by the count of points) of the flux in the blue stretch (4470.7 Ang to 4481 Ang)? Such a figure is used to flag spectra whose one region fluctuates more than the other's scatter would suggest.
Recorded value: 2.5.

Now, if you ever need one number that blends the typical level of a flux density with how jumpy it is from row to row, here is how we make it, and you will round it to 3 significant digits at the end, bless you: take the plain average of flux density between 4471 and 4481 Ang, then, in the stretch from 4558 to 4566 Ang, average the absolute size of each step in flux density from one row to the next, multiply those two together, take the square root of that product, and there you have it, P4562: 3.46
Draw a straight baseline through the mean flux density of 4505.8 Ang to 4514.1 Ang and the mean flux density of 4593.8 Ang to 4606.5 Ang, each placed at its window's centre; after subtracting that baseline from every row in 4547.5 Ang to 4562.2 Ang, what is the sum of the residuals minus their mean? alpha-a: -1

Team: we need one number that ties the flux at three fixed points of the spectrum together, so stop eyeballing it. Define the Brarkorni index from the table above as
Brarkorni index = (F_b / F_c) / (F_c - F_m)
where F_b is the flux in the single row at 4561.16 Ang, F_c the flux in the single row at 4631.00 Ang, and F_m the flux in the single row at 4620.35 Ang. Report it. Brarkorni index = 2.3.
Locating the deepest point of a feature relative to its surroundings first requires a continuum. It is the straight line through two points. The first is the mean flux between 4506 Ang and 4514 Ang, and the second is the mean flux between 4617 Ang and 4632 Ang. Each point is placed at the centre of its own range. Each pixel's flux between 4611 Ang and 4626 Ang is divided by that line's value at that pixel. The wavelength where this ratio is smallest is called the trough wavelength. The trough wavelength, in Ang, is 4611.85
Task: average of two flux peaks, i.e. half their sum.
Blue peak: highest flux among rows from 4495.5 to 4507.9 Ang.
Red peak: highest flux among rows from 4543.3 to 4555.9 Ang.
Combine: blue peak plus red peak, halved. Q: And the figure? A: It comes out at 17.6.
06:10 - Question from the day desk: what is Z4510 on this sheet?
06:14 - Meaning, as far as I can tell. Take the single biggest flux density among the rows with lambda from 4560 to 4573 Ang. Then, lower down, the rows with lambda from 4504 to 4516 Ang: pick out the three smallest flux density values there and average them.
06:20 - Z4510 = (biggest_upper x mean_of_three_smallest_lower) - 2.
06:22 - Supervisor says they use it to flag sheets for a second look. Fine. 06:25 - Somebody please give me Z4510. 305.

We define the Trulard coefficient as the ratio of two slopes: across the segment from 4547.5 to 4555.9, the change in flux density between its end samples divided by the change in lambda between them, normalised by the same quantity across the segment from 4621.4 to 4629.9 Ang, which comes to -1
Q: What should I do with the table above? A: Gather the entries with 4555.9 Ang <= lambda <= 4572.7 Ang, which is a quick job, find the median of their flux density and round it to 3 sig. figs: 17.7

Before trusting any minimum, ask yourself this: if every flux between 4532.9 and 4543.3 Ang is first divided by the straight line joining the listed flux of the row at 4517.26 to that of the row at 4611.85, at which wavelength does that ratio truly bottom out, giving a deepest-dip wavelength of 4533.93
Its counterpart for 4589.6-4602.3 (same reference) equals 4601.24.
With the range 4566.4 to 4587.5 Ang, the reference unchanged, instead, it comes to 4586.43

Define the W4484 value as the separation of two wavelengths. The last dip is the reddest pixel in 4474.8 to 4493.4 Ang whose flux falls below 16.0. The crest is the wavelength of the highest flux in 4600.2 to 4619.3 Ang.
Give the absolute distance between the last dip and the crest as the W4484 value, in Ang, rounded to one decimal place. 119.4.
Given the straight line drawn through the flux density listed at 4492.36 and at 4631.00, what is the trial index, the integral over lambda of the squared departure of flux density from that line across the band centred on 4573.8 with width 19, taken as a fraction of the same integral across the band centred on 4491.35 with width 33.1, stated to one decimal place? 0.3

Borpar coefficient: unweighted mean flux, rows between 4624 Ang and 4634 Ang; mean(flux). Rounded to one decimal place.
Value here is 17.9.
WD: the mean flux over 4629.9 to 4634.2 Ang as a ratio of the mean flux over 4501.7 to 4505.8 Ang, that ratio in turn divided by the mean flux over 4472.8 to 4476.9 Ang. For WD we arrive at 0.064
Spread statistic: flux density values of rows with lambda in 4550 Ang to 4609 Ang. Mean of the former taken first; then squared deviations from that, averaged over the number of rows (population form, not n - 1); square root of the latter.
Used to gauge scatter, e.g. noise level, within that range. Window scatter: 1.1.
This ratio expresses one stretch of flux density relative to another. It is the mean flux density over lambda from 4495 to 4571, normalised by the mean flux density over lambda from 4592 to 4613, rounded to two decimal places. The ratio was 0.96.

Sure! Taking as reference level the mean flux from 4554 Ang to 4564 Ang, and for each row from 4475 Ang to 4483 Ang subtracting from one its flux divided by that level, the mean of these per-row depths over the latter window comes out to 0.14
